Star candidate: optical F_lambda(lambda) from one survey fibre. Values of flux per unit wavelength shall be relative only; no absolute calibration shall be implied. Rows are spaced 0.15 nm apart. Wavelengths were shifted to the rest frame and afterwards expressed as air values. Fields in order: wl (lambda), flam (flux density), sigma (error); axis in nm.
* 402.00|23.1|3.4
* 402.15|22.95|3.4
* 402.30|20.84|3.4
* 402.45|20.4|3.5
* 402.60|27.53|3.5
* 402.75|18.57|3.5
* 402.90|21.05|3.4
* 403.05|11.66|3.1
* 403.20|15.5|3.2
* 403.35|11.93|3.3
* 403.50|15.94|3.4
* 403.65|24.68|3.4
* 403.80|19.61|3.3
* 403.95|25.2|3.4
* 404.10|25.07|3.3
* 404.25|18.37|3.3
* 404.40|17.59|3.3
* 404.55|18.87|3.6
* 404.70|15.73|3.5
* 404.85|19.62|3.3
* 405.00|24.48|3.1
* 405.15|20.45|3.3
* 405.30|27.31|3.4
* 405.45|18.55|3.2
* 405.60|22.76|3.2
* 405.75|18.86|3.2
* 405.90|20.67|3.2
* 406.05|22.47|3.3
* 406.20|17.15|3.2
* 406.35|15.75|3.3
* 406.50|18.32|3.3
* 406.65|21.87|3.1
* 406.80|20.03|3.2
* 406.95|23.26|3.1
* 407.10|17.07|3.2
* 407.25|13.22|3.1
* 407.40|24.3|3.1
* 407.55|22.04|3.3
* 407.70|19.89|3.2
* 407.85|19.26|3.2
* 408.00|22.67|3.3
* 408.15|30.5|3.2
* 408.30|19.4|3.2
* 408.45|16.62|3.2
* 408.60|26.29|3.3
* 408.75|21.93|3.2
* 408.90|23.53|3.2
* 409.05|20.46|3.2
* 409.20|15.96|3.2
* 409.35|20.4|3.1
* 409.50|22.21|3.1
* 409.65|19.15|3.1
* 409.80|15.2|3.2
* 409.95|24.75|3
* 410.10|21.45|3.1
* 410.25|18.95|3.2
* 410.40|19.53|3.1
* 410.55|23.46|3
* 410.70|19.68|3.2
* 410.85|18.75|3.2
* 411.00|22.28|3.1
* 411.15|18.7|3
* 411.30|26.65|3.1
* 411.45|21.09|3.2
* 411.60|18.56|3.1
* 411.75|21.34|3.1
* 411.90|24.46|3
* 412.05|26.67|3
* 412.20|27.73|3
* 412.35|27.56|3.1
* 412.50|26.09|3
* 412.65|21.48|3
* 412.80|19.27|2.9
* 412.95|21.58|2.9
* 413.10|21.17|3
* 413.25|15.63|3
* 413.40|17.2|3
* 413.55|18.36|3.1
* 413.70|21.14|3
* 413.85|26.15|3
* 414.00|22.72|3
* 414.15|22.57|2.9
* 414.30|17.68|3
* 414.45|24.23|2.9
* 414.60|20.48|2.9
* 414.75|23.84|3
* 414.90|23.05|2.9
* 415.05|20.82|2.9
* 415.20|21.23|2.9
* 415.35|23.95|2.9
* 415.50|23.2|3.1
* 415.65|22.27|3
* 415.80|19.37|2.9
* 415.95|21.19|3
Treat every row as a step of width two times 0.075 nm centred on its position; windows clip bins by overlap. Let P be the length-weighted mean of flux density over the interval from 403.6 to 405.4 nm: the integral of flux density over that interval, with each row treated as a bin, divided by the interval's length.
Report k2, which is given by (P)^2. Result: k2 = 455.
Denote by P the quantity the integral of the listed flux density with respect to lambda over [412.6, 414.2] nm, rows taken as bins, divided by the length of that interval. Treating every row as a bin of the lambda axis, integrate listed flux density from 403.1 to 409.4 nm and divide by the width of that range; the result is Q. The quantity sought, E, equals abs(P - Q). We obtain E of 0.3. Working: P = 20.6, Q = 20.3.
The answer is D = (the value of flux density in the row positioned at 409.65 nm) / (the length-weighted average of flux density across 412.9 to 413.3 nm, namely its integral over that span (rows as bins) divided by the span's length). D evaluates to 0.98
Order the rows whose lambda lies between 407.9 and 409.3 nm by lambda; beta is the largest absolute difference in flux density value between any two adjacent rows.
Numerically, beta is 11.1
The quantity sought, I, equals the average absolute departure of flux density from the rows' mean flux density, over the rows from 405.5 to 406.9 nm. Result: 2.0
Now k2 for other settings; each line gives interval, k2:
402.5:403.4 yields 322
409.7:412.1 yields 452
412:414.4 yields 486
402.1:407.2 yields 398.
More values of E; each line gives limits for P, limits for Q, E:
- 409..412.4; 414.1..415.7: 0.6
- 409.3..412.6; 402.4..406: 2.0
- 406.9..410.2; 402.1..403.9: 1.6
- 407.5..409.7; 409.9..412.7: 1.2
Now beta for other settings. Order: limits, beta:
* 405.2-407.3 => 8.8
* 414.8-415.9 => 2.9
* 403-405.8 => 8.8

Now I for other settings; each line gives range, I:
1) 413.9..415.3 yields 1.6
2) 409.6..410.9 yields 2.1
